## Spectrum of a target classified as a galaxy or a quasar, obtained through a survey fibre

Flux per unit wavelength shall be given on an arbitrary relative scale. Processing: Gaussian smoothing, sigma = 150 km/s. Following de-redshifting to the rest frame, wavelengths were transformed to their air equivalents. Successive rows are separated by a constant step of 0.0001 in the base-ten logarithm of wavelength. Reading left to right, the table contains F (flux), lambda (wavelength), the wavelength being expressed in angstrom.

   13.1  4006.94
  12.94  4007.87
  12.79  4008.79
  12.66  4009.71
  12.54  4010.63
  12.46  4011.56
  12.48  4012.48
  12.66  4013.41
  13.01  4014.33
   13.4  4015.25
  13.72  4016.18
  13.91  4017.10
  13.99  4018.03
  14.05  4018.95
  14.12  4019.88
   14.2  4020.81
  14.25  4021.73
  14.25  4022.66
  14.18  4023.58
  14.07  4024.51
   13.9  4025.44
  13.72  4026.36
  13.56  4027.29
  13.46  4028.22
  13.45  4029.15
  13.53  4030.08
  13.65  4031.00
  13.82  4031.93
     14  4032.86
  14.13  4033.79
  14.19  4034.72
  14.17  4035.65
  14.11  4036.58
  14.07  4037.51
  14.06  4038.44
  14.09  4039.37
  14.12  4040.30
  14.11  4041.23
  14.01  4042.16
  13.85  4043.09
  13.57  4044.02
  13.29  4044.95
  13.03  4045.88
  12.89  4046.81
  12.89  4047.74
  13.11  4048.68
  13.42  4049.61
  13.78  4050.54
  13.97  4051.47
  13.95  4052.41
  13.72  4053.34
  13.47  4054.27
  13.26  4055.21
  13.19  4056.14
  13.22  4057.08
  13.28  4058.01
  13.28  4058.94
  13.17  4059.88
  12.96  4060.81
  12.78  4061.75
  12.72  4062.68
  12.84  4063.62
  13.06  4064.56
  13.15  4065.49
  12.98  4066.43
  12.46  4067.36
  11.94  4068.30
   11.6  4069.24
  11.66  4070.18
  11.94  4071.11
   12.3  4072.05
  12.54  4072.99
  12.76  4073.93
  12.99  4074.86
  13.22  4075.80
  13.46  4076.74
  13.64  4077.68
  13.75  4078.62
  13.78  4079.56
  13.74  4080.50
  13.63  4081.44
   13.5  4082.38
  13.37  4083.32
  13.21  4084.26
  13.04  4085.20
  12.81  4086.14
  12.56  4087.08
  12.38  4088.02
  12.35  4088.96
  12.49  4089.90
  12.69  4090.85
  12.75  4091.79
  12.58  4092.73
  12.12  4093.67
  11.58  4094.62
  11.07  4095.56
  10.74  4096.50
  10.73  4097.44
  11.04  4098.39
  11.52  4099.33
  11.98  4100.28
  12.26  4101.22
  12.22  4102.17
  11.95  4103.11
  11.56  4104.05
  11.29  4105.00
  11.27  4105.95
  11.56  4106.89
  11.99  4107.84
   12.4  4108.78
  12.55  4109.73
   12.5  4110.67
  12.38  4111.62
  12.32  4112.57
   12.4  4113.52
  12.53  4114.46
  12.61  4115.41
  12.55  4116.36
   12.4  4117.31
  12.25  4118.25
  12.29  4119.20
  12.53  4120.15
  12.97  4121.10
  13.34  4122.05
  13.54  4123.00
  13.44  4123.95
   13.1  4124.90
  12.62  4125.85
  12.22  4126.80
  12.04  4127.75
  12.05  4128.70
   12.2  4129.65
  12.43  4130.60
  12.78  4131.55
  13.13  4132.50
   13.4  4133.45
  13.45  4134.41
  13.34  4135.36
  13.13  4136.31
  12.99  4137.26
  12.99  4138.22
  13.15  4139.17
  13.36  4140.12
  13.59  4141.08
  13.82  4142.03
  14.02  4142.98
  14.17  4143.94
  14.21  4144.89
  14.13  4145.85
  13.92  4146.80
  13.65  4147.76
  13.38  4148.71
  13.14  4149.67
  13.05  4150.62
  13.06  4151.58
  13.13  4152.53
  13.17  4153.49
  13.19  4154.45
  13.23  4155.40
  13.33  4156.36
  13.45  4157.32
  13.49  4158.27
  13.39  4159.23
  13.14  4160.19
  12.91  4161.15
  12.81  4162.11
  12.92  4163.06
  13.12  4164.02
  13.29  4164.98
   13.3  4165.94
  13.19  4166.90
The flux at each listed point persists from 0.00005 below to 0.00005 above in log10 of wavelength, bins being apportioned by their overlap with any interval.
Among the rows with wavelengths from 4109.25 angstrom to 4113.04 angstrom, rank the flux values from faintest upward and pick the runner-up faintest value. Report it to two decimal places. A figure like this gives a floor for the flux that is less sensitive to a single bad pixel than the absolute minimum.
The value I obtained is 12.38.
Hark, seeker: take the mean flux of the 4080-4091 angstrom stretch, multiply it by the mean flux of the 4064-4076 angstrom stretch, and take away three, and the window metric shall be 159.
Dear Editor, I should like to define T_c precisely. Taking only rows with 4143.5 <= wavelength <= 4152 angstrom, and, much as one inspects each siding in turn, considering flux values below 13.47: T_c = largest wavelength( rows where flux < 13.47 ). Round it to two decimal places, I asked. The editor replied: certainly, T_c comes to 4151.58 angstrom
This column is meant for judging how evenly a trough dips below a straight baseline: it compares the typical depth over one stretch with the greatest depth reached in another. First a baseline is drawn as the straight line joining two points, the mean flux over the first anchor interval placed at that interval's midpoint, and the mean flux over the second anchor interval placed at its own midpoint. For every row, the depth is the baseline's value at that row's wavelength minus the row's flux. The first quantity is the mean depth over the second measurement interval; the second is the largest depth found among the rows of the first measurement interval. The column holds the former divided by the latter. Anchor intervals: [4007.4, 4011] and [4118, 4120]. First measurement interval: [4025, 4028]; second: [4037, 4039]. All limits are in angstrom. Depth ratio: 1.6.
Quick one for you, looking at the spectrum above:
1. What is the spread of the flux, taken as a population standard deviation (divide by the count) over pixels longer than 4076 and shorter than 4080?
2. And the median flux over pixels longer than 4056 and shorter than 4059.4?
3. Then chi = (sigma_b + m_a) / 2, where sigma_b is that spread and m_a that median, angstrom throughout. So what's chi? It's 6.69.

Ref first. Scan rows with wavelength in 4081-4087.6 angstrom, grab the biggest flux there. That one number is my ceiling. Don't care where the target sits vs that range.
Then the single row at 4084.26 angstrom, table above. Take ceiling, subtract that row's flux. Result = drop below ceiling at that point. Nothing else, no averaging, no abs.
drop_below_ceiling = 0.4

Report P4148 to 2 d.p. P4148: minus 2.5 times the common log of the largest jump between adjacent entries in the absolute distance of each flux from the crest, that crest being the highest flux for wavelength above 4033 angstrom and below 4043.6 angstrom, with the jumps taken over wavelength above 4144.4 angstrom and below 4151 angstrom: 1.42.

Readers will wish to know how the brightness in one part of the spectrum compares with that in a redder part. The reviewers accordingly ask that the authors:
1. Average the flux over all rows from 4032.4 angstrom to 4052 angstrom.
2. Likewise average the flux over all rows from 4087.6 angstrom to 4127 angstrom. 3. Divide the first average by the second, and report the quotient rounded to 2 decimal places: 1.13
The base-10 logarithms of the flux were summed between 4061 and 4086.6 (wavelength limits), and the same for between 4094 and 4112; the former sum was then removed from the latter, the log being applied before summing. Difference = -10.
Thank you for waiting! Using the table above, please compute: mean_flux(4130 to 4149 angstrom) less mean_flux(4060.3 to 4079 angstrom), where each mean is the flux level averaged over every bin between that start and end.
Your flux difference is 0.7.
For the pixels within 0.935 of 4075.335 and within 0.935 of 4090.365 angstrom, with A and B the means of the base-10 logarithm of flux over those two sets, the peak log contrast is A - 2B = -1.08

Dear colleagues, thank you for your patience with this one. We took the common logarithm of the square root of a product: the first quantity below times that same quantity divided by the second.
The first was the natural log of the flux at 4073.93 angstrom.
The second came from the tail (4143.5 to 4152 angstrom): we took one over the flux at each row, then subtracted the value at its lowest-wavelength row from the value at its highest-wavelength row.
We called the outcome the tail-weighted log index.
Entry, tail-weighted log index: 1.52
